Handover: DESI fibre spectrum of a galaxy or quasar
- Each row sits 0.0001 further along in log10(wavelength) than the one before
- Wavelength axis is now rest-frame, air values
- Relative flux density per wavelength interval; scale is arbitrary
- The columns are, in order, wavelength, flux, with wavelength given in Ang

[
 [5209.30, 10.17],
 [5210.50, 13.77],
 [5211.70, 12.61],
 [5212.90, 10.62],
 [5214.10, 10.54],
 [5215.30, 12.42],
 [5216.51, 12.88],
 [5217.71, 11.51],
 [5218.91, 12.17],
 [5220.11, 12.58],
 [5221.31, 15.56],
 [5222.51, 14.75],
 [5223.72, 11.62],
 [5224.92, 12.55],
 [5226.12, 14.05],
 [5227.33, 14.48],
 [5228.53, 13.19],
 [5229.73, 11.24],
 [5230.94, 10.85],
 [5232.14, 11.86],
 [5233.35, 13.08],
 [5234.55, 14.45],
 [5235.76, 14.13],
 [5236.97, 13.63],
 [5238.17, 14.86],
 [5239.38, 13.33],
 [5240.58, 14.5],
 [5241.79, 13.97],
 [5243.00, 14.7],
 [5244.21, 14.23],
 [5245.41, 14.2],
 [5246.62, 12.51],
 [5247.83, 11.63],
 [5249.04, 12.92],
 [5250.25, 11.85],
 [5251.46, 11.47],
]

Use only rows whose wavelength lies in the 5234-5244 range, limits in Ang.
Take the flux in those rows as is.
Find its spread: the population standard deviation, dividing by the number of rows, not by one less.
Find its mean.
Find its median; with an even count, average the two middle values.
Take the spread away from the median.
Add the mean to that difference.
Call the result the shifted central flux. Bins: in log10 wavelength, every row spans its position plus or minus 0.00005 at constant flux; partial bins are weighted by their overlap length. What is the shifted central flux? 28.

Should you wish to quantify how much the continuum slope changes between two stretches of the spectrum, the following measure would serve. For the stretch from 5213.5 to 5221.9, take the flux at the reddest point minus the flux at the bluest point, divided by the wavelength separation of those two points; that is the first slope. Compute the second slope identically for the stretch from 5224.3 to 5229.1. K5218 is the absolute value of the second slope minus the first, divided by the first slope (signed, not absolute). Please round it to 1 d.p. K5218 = 0.7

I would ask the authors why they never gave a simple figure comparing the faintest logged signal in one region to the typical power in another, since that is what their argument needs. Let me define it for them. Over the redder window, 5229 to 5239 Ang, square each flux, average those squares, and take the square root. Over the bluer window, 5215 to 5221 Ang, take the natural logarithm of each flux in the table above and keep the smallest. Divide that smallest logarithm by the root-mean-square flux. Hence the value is 0.187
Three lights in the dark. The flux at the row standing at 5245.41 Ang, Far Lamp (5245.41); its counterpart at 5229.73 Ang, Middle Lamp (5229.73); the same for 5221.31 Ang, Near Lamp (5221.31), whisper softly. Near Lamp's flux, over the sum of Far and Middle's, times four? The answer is 2.4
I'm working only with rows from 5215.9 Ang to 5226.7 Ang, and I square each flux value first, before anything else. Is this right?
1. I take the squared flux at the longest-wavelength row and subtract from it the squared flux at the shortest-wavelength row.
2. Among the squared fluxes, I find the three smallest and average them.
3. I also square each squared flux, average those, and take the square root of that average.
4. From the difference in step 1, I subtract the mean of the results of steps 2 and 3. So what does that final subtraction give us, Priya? -126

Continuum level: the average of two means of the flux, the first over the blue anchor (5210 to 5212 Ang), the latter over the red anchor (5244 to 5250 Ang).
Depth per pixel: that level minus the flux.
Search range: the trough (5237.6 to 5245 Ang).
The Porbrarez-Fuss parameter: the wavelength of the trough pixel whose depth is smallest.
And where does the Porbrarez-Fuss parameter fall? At 5238.17 Ang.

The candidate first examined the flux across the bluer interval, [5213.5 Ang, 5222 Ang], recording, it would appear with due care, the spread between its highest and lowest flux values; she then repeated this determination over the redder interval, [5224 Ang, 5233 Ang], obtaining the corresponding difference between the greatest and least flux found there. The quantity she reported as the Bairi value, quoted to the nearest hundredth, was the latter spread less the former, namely -1.39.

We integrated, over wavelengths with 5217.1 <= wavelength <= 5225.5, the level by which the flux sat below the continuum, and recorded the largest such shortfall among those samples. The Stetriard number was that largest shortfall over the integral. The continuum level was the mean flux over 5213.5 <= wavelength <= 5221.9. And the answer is -0.3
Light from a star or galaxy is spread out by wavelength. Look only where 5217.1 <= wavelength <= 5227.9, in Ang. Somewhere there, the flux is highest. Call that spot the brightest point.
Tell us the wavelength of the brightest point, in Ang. 5221.31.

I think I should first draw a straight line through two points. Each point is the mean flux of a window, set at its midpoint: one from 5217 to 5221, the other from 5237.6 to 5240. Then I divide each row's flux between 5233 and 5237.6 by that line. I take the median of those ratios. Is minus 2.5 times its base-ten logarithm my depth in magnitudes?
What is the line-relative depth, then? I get 0.00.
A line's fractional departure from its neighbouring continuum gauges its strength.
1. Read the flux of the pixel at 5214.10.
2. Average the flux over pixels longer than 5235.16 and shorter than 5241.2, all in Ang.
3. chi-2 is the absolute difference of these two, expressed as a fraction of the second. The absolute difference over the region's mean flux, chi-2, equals 0.25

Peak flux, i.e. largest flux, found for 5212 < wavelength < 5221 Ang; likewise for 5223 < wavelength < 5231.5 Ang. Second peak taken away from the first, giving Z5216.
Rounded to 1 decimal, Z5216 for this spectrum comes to -1.6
